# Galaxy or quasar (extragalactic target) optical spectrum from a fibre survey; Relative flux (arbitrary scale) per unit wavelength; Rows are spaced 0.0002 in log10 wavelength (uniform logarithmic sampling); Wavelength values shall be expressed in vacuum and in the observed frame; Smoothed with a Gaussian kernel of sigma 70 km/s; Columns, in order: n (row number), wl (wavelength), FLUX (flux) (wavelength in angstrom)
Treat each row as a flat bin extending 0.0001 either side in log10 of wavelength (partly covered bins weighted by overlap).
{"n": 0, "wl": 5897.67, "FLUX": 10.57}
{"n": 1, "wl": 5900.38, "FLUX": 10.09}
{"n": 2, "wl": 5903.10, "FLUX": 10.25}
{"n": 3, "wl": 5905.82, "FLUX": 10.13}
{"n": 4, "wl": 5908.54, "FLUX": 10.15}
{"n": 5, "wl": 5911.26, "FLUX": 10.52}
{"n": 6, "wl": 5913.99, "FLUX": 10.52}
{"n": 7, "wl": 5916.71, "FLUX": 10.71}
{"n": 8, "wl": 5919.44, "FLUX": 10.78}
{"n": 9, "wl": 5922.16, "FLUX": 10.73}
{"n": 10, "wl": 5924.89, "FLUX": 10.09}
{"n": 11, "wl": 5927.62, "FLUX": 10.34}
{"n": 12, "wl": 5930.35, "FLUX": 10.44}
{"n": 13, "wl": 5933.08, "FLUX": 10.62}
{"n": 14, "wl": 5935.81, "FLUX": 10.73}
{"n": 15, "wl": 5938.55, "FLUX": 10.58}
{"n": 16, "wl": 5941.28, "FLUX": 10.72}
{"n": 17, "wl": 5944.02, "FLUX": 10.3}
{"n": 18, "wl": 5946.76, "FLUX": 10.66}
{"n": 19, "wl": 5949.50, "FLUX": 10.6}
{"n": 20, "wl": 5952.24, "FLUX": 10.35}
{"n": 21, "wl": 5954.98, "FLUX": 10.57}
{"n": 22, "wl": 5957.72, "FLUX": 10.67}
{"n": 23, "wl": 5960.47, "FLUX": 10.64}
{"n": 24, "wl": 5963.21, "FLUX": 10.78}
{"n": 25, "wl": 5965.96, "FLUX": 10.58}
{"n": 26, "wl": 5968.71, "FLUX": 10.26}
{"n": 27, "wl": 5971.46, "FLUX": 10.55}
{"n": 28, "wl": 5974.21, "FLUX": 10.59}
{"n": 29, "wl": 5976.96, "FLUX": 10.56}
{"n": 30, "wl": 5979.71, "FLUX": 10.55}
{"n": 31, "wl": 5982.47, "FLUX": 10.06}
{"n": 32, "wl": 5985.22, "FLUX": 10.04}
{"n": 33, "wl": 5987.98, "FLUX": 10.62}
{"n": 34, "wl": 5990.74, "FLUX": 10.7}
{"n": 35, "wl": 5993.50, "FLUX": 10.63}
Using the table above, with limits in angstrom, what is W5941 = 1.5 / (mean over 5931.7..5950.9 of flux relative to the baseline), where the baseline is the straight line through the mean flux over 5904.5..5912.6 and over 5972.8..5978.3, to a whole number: 8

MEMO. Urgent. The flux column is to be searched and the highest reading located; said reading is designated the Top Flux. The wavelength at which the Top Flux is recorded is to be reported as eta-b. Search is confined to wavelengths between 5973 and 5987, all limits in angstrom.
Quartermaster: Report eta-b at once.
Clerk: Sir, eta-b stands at 5974.21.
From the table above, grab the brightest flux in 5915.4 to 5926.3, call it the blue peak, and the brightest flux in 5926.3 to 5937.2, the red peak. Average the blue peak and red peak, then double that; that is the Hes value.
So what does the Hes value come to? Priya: 21.5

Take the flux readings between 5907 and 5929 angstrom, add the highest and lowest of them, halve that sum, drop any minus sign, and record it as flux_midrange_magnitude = 10.4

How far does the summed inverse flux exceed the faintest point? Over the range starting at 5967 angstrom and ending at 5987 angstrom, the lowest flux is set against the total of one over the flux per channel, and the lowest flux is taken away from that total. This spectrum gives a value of -9.36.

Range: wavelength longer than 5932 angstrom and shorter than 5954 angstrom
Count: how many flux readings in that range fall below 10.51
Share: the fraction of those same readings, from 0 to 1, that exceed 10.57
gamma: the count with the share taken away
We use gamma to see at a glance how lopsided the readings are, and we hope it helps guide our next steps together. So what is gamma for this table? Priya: 1.25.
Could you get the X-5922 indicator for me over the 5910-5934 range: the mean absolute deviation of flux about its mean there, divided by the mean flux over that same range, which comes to 0.015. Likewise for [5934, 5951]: 0.010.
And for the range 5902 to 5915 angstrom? 0.016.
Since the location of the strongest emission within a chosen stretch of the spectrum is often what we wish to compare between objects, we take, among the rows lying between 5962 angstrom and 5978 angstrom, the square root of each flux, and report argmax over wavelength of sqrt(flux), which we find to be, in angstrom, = 5963.21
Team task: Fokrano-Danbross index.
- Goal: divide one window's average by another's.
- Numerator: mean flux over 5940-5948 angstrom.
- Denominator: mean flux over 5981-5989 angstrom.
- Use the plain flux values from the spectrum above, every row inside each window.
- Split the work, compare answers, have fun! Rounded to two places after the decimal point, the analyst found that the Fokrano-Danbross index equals 1.03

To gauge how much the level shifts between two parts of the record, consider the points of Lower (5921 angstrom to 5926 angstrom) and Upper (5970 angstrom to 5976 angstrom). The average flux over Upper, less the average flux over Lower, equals 0.16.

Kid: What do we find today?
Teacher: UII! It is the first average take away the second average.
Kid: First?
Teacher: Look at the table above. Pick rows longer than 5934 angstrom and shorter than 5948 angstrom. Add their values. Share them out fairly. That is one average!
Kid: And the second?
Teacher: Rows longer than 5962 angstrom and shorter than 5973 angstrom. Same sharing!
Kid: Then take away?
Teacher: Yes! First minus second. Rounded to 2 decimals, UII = 0.06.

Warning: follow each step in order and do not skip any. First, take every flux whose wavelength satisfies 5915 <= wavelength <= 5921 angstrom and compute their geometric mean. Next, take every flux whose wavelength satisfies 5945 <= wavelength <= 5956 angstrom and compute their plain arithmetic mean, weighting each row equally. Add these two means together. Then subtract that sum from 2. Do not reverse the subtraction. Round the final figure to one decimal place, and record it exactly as -19.3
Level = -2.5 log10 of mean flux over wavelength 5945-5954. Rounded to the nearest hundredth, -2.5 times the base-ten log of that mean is -2.56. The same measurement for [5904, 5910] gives -2.52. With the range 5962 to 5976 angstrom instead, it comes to -2.56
